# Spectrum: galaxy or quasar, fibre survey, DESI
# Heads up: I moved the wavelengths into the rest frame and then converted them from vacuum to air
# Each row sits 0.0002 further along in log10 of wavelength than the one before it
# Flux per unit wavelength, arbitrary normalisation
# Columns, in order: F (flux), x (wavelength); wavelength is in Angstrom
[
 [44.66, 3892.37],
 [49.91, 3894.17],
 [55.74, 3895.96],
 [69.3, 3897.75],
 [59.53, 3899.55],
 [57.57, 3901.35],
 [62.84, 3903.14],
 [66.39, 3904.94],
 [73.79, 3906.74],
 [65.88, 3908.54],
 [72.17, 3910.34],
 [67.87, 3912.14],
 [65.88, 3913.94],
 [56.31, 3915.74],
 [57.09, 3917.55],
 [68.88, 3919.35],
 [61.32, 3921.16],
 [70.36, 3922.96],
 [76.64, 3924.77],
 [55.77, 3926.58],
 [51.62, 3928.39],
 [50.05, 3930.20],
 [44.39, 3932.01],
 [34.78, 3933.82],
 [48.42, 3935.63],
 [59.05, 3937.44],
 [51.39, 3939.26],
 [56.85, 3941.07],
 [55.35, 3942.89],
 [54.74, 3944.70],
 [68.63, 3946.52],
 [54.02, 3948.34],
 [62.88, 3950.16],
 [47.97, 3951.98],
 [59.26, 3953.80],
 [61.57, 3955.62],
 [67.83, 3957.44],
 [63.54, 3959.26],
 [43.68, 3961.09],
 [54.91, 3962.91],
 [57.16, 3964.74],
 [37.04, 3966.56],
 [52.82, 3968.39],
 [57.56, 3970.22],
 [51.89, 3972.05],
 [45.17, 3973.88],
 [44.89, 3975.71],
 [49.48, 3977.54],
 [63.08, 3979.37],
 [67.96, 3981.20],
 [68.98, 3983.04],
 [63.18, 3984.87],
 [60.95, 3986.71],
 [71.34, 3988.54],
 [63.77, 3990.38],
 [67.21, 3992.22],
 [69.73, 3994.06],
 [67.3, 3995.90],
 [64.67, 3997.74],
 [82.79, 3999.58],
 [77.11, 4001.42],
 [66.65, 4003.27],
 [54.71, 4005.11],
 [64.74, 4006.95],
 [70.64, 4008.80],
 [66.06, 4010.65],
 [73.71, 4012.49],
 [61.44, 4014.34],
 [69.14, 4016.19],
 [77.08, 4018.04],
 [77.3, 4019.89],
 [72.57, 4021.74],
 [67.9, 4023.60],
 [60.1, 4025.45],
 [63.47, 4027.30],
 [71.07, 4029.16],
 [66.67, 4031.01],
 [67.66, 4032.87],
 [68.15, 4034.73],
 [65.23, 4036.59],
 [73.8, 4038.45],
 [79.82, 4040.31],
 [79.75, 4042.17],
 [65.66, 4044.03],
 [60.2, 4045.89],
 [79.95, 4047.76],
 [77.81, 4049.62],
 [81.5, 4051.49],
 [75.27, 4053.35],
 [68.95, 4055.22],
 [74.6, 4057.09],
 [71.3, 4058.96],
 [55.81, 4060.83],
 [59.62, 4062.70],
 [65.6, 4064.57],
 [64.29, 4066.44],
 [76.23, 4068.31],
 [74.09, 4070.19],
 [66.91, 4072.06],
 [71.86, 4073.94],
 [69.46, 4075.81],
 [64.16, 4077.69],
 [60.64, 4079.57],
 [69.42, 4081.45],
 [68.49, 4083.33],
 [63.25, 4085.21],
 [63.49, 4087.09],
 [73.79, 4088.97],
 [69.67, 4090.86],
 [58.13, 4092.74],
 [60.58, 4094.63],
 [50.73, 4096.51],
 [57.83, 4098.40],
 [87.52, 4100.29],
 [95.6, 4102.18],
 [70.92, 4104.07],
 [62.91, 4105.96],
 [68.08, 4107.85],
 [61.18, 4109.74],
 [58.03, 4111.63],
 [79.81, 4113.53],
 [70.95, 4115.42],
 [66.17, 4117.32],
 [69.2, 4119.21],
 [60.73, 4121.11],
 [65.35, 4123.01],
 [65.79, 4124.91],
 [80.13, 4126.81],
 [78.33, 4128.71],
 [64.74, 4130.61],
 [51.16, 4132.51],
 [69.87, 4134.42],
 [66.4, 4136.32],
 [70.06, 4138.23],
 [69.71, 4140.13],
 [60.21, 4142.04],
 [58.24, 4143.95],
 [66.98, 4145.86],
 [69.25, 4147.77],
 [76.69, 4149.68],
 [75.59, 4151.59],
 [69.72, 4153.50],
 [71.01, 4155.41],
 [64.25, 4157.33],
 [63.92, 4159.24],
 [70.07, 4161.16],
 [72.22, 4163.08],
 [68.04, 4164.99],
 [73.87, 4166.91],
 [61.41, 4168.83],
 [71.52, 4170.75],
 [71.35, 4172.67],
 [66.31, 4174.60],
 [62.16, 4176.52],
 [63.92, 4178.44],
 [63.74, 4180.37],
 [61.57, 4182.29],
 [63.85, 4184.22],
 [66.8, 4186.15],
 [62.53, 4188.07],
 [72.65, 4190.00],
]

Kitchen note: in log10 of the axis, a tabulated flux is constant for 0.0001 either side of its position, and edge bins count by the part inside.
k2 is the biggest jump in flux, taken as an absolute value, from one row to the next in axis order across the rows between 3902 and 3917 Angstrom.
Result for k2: 9.6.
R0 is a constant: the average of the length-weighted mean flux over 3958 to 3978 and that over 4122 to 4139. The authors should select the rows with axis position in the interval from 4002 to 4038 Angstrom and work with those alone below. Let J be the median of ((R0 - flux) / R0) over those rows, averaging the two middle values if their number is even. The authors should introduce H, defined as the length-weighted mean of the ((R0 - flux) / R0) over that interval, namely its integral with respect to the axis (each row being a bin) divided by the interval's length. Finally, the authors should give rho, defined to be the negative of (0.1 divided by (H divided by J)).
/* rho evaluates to -0.10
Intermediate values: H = -0.139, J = -0.137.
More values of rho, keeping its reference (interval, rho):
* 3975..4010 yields -0.12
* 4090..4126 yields -0.08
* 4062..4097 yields -0.09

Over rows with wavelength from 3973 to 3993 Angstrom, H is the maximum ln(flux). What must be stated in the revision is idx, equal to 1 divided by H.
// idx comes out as 0.234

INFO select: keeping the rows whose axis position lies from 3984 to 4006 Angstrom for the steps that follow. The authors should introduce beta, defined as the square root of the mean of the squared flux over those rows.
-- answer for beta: 67.8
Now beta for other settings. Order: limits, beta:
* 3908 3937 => 60.2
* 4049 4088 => 69.0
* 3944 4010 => 61.3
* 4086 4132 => 69.1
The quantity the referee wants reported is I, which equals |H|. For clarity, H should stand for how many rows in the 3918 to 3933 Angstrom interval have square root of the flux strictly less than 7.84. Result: 5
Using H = 5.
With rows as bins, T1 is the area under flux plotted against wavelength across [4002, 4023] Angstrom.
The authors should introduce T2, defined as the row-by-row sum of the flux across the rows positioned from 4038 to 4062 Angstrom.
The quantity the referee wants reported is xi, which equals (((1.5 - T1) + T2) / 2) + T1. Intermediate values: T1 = 1442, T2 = 944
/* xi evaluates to 1194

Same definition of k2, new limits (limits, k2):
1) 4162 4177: 12.5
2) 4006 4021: 12.3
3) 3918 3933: 20.9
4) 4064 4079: 11.9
